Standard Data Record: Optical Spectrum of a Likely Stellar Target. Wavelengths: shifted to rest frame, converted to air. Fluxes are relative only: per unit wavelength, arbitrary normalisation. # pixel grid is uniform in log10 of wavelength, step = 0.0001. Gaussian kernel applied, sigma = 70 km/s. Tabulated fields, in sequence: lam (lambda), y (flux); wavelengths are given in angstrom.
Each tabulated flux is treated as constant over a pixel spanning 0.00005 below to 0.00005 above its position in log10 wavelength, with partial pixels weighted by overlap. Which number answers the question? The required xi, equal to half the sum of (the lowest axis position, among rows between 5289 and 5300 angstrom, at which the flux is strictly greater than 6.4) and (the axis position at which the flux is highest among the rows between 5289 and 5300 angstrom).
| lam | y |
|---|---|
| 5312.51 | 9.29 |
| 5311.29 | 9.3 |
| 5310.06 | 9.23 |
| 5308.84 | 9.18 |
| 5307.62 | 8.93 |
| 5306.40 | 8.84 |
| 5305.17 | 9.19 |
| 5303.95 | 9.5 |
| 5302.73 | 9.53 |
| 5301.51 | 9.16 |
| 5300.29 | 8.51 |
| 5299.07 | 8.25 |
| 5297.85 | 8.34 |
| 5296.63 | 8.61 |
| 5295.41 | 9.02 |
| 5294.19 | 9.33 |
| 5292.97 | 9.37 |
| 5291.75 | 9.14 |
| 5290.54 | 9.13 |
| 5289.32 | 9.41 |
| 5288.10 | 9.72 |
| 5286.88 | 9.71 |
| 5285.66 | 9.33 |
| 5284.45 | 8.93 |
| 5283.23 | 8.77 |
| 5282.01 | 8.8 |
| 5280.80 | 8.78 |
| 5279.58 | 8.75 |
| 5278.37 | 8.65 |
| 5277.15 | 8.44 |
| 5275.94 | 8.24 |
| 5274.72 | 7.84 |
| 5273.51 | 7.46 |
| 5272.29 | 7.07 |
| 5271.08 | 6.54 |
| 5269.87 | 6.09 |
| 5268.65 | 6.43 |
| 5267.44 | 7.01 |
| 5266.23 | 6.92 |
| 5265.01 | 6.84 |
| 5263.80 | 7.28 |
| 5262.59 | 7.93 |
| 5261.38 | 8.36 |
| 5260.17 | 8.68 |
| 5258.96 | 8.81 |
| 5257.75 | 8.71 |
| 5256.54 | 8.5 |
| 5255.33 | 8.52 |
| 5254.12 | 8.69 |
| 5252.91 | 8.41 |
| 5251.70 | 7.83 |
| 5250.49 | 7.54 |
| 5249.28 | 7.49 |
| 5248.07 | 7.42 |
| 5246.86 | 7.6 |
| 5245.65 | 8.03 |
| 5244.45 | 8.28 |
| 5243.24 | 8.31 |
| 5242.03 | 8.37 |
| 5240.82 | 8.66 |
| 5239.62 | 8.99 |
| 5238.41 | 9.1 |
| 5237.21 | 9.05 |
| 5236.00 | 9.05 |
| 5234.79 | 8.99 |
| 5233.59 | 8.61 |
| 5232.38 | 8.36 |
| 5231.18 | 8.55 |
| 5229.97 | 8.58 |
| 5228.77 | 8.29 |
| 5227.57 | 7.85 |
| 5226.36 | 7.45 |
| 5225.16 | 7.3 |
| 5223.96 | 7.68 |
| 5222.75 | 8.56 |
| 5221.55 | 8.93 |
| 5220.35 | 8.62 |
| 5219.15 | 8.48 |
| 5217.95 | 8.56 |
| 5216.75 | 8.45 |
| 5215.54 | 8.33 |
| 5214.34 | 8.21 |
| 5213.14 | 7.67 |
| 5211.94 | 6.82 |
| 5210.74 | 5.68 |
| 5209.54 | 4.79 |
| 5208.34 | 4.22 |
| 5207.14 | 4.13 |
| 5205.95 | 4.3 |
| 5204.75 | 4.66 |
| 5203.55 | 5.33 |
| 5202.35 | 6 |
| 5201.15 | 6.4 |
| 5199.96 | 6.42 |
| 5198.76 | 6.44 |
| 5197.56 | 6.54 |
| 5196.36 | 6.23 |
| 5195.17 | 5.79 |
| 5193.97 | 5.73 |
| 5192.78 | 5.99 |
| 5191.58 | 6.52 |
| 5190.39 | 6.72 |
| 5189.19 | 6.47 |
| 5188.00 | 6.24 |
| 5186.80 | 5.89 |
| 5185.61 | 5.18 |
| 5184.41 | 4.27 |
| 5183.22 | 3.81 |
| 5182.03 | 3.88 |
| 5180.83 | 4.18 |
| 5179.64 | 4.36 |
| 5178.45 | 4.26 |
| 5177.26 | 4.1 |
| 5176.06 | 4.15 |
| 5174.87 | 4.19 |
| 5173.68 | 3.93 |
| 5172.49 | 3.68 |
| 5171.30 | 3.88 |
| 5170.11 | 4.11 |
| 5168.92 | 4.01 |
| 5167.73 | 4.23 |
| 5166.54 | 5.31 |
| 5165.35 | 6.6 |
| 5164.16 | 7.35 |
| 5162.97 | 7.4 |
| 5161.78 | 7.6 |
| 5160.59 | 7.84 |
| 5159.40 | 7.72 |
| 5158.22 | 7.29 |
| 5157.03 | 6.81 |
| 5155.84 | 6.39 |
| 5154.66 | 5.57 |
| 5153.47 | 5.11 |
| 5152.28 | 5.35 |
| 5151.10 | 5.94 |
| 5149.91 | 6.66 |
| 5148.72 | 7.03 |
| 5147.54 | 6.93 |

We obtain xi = 5289.3 angstrom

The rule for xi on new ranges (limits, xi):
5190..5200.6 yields 5190.4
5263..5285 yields 5274.1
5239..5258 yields 5239.6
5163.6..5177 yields 5164.2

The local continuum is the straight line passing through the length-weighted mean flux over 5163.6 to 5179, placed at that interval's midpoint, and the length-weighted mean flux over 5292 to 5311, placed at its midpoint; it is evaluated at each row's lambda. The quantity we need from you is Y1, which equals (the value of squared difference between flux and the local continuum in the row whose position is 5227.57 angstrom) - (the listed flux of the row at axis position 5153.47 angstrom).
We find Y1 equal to -3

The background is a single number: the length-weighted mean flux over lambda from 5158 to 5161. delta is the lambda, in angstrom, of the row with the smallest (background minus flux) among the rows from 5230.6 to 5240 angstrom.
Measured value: 5238.41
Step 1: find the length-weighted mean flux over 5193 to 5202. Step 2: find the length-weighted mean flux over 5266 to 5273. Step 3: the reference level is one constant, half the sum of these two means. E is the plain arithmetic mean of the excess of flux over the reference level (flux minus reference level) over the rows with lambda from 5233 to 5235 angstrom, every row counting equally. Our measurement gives 2.36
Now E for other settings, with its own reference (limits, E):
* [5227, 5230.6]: 1.80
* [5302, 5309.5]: 2.75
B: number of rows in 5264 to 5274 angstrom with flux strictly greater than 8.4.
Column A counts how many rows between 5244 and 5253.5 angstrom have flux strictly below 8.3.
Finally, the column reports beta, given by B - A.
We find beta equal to -7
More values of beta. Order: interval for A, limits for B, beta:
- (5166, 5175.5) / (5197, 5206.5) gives -8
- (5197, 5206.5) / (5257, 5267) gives -5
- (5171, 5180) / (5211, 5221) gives -4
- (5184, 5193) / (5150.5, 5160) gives -8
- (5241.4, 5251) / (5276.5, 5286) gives 2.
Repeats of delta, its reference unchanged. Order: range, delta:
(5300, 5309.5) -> 5302.73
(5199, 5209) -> 5199.96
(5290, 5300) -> 5292.97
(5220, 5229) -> 5221.55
